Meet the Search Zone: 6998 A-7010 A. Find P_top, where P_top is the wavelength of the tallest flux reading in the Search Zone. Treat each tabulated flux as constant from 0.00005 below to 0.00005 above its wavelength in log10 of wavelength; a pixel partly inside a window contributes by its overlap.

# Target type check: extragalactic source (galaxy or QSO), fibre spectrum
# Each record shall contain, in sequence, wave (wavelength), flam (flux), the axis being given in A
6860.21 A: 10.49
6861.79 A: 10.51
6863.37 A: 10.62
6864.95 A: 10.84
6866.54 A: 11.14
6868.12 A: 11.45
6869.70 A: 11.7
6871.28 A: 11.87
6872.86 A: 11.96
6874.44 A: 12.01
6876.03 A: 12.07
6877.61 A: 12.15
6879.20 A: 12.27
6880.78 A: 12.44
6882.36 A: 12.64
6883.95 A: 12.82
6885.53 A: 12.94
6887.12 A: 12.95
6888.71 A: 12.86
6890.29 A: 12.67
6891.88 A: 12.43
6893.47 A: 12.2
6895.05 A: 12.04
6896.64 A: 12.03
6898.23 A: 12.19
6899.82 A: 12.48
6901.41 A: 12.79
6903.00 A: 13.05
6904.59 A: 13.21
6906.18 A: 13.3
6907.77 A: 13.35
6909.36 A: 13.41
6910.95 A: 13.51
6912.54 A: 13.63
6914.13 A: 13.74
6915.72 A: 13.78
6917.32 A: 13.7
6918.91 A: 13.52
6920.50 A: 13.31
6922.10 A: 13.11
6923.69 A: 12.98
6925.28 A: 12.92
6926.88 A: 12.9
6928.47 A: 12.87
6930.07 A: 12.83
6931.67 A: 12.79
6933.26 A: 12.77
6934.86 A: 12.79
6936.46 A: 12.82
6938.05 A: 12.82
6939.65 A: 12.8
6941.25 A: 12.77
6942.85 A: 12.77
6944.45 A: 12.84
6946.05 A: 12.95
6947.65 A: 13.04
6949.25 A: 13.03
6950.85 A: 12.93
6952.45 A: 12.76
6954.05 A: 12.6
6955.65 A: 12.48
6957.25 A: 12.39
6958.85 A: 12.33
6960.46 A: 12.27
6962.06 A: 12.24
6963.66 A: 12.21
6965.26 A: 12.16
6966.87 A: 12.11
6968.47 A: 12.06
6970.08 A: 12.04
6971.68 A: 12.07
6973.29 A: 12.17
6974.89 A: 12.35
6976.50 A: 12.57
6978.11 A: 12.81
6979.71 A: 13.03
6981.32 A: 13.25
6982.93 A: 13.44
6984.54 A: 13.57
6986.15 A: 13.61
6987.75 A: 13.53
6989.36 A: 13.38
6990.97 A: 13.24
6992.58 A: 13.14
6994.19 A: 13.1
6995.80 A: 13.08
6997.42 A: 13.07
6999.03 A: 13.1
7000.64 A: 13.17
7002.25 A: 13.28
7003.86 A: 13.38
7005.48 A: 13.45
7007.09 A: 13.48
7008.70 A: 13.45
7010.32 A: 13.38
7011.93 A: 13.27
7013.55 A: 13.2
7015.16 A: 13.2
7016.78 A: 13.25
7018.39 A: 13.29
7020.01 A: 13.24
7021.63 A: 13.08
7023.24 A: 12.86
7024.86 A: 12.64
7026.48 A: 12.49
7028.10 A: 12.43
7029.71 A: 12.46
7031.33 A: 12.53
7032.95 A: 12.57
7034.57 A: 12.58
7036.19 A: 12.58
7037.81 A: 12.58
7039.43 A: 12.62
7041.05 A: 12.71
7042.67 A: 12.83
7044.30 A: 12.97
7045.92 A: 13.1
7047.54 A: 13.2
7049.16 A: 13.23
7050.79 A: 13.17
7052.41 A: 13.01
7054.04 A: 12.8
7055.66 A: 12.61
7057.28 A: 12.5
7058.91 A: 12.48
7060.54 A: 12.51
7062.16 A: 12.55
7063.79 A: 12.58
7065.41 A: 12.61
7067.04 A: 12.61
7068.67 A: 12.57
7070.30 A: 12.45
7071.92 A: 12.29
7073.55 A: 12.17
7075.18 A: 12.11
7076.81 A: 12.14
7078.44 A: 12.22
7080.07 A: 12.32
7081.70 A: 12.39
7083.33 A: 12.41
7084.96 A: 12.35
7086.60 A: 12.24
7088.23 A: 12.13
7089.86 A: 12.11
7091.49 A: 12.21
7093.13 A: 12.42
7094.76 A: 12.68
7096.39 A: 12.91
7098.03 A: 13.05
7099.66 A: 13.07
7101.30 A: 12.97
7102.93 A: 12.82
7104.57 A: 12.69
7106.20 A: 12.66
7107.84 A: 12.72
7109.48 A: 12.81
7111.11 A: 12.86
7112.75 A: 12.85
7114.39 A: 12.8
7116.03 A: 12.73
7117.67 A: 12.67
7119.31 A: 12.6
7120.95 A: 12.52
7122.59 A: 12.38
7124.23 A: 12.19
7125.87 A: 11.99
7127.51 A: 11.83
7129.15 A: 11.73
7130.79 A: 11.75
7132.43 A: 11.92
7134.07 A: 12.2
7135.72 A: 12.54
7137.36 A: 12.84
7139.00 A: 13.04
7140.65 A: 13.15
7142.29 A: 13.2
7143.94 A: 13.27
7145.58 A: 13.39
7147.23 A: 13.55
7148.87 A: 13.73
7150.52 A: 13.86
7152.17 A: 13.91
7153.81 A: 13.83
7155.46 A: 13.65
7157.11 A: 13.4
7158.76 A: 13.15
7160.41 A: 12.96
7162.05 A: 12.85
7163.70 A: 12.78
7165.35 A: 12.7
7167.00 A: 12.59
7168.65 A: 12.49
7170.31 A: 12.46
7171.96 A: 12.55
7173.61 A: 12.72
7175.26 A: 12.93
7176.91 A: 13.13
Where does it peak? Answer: 7007.09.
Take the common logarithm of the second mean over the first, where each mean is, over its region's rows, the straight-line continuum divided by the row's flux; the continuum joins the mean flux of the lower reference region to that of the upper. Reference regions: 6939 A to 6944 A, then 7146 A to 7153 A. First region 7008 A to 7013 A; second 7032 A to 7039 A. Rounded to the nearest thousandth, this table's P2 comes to 0.030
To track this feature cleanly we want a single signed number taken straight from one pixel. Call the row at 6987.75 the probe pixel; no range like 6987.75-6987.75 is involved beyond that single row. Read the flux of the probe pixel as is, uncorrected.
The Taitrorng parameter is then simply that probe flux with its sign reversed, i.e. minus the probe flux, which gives -13.5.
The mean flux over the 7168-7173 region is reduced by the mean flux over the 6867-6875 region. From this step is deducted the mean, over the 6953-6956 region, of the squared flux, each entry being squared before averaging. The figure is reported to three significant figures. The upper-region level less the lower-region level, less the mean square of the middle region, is -157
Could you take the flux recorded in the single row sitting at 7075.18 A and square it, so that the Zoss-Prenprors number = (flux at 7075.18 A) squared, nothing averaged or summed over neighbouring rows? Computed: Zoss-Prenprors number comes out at 147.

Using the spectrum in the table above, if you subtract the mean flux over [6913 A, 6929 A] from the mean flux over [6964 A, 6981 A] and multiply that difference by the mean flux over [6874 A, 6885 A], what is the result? -12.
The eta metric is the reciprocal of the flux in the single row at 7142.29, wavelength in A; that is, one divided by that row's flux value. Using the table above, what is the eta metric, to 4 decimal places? 0.0758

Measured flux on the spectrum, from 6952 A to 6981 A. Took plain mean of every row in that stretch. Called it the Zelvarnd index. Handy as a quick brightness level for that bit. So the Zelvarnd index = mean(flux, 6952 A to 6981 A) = 12.4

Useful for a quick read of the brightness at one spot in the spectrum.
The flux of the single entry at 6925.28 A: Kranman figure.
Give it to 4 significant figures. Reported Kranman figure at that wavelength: 12.92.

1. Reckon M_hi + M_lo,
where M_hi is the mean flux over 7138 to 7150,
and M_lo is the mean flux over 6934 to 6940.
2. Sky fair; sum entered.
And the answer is 26.1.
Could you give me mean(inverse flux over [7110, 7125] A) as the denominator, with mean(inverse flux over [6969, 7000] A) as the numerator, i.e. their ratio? 0.97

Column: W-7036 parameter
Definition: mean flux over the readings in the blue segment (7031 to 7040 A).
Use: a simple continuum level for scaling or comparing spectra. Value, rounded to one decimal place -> 12.6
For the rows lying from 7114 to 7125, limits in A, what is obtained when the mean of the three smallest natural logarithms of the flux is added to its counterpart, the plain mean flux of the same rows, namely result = 15.1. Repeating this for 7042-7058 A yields 15.5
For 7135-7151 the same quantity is 15.8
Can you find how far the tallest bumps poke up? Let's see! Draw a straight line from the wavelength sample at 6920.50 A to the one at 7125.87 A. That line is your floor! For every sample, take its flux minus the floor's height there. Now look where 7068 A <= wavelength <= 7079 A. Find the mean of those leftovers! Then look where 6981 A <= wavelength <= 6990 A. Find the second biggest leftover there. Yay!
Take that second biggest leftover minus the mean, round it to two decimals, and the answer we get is 0.72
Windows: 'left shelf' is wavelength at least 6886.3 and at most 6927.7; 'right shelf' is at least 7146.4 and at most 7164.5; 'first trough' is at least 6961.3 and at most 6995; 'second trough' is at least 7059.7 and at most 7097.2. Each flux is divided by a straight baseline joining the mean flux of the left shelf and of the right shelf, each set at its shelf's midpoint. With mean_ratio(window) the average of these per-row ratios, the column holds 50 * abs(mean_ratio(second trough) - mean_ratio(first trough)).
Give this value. 2.0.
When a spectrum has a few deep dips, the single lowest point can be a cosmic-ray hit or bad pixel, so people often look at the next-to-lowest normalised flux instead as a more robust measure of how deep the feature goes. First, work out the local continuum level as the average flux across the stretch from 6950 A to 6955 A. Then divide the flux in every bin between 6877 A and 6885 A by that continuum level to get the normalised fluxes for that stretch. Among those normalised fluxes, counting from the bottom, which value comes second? 0.96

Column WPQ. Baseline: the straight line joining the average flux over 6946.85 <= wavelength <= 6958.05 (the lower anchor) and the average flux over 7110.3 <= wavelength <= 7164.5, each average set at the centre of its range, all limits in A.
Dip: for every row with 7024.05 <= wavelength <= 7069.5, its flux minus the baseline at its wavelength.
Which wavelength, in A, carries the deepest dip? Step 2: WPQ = 7028.10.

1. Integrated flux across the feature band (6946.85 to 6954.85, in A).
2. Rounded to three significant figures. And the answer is 103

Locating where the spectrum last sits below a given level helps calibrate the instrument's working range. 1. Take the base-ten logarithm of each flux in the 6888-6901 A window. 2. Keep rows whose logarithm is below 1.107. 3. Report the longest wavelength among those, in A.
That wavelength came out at 6899.82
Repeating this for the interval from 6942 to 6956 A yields 6955.65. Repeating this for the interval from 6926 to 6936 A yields 6934.86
